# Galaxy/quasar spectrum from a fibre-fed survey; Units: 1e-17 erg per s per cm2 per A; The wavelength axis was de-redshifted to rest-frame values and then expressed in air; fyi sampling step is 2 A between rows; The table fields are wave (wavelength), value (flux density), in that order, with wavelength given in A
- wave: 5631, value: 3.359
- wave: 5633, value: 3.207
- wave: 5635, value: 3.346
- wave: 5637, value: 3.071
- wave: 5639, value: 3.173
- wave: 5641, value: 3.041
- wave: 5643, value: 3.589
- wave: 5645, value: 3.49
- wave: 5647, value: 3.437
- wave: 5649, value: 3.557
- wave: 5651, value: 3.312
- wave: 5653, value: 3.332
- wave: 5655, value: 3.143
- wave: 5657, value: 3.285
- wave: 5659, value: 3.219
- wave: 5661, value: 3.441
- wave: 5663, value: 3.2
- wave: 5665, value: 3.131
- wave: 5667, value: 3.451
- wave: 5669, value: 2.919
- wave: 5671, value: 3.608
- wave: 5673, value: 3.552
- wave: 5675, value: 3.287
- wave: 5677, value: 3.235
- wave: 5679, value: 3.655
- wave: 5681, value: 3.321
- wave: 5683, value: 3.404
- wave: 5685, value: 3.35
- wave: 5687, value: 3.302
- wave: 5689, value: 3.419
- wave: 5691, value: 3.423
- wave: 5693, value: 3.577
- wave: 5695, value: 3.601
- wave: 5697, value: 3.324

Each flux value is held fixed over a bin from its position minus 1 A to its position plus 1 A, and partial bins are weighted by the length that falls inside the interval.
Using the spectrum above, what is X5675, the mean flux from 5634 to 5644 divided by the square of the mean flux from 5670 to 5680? 0.270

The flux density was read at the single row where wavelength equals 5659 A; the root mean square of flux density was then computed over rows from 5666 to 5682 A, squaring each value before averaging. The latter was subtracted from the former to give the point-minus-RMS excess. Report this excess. -0.17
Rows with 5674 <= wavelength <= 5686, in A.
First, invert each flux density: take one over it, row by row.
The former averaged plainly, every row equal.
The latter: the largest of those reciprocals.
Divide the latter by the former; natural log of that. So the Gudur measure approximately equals 0.041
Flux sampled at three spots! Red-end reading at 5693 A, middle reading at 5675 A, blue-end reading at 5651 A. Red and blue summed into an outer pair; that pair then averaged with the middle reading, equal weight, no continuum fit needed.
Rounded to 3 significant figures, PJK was 5.09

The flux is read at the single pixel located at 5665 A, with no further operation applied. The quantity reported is 3.131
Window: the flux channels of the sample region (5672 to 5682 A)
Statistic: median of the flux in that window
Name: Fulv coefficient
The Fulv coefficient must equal 3.32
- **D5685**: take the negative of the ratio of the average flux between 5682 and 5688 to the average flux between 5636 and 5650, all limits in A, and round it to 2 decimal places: -1.00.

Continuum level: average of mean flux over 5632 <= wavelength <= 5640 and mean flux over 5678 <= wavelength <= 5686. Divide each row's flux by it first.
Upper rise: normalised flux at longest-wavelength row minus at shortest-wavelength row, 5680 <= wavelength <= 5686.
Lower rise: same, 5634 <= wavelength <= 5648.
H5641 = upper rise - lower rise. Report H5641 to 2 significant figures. -0.019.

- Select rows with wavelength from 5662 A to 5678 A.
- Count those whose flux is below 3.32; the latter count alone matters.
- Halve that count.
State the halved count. 2.5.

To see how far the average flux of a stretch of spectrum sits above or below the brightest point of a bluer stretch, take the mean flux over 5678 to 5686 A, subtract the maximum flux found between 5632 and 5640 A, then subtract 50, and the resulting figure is -49.9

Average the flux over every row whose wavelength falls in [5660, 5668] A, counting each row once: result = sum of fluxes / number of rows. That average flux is 3.31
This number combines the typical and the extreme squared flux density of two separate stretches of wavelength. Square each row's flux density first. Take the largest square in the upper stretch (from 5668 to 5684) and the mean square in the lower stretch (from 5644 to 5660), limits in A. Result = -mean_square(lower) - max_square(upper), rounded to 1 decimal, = -24.6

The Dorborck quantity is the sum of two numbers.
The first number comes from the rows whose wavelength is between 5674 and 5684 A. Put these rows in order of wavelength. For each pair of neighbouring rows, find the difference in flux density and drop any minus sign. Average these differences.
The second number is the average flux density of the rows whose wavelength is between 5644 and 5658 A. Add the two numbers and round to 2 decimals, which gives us 3.59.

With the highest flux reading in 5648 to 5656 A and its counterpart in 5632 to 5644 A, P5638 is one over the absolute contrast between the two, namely 31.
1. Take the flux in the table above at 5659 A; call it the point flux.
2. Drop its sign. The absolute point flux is 3.22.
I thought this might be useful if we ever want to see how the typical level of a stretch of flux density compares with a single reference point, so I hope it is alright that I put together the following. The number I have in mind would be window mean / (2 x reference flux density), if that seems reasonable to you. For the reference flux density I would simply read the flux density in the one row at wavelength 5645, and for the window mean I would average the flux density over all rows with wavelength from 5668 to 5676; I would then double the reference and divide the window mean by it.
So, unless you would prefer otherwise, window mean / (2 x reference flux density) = 0.479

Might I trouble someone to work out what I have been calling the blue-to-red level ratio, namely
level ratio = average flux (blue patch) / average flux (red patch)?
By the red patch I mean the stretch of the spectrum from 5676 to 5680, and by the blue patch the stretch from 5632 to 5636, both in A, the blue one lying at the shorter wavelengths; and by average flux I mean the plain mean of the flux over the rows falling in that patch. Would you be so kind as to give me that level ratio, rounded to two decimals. 0.95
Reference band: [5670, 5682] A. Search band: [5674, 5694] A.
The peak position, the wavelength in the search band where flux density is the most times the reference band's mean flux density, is 5679 A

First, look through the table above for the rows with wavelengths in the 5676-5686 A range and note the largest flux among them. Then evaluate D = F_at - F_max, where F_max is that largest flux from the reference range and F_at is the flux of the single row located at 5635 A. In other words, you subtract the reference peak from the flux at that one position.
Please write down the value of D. -0.31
